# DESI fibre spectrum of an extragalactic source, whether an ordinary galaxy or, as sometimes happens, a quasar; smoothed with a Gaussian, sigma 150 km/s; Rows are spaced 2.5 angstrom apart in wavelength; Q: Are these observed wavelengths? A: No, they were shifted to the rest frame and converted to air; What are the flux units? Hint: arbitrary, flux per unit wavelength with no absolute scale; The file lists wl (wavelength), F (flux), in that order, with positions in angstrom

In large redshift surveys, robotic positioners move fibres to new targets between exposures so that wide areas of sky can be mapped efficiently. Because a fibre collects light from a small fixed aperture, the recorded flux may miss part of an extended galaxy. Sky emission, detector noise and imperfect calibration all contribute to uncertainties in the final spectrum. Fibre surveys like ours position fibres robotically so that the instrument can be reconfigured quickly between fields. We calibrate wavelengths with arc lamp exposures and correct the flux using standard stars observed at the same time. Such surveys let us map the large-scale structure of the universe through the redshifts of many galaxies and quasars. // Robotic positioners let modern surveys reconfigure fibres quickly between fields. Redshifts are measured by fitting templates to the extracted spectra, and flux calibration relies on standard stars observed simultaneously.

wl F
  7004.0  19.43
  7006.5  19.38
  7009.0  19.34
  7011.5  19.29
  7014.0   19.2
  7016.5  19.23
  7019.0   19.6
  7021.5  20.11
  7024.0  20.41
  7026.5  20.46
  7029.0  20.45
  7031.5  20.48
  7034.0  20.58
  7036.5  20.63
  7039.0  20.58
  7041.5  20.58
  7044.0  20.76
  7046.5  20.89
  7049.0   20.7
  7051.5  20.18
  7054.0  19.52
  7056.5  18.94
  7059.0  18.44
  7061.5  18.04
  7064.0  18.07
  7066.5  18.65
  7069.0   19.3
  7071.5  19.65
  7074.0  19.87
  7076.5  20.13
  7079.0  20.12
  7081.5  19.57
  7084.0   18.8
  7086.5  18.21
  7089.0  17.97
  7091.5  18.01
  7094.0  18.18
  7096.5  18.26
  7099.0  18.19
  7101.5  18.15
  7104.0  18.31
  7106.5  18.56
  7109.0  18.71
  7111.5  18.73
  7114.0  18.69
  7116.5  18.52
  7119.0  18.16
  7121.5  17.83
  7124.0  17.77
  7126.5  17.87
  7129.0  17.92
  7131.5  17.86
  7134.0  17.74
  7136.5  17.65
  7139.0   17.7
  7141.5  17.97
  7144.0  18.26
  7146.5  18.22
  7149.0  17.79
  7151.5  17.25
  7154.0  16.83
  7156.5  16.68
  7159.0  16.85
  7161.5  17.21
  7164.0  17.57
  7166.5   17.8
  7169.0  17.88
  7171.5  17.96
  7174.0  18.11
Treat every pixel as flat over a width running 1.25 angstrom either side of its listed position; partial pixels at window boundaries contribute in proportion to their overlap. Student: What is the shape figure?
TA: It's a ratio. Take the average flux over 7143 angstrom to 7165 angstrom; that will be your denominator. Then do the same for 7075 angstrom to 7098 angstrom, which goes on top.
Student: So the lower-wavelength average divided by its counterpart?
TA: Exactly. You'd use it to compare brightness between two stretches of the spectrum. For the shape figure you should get 1.08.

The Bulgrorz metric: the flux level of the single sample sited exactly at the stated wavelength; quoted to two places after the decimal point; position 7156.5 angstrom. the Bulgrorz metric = 16.68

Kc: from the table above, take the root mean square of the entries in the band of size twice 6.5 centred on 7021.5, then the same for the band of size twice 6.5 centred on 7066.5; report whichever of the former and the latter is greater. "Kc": 20.0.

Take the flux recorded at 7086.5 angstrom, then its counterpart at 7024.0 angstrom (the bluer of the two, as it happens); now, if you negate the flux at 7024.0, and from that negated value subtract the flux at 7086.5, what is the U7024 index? -38.6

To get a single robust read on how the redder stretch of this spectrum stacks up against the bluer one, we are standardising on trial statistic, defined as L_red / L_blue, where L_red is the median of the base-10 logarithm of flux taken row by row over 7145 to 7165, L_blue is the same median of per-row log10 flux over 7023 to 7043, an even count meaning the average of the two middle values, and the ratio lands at 0.942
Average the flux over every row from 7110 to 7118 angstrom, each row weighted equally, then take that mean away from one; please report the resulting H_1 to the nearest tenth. -17.6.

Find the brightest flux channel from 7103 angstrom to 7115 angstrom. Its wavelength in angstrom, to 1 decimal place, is 7111.5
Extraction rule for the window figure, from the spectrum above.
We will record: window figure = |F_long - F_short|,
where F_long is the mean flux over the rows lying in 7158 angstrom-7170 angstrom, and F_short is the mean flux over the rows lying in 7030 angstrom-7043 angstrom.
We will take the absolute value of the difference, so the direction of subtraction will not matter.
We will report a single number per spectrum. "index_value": 3.1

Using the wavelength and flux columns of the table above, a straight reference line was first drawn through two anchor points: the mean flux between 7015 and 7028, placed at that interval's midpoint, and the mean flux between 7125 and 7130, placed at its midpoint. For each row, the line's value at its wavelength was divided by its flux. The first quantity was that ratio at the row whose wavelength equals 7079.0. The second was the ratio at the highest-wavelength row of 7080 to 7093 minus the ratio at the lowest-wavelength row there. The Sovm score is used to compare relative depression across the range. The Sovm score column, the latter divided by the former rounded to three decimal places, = 0.077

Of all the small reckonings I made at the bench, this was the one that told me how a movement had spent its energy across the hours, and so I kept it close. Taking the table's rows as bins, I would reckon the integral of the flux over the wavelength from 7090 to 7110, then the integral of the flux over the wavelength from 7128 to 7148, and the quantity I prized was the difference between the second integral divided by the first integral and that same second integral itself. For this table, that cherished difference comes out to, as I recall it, -357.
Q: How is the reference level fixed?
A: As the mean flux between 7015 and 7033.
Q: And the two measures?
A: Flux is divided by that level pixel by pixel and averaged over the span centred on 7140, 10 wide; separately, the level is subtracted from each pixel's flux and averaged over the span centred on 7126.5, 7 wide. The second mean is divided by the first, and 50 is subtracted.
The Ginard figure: -52.5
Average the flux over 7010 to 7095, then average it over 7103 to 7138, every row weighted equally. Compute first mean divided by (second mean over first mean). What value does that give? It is 21.1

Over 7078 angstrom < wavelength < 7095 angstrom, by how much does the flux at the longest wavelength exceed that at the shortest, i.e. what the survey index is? -1.9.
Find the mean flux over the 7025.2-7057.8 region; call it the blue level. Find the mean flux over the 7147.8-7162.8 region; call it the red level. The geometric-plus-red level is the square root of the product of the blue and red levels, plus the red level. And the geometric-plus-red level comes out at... 35.8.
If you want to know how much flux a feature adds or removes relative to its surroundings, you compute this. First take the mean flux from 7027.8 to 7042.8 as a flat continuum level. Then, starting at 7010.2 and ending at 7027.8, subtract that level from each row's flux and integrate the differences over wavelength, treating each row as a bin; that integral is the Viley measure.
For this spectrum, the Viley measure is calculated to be -14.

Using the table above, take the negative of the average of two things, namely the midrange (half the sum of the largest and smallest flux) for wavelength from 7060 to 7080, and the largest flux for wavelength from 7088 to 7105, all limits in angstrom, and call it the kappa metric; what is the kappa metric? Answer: -18.7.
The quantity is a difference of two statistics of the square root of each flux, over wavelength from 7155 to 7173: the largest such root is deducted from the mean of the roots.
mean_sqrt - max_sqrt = -0.06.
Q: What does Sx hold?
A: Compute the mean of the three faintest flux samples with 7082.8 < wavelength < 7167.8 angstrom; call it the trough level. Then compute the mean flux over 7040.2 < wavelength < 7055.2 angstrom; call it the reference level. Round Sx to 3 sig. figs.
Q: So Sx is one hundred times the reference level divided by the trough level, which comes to 122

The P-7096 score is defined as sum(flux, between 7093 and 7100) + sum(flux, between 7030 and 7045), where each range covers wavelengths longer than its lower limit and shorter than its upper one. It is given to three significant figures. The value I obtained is 178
